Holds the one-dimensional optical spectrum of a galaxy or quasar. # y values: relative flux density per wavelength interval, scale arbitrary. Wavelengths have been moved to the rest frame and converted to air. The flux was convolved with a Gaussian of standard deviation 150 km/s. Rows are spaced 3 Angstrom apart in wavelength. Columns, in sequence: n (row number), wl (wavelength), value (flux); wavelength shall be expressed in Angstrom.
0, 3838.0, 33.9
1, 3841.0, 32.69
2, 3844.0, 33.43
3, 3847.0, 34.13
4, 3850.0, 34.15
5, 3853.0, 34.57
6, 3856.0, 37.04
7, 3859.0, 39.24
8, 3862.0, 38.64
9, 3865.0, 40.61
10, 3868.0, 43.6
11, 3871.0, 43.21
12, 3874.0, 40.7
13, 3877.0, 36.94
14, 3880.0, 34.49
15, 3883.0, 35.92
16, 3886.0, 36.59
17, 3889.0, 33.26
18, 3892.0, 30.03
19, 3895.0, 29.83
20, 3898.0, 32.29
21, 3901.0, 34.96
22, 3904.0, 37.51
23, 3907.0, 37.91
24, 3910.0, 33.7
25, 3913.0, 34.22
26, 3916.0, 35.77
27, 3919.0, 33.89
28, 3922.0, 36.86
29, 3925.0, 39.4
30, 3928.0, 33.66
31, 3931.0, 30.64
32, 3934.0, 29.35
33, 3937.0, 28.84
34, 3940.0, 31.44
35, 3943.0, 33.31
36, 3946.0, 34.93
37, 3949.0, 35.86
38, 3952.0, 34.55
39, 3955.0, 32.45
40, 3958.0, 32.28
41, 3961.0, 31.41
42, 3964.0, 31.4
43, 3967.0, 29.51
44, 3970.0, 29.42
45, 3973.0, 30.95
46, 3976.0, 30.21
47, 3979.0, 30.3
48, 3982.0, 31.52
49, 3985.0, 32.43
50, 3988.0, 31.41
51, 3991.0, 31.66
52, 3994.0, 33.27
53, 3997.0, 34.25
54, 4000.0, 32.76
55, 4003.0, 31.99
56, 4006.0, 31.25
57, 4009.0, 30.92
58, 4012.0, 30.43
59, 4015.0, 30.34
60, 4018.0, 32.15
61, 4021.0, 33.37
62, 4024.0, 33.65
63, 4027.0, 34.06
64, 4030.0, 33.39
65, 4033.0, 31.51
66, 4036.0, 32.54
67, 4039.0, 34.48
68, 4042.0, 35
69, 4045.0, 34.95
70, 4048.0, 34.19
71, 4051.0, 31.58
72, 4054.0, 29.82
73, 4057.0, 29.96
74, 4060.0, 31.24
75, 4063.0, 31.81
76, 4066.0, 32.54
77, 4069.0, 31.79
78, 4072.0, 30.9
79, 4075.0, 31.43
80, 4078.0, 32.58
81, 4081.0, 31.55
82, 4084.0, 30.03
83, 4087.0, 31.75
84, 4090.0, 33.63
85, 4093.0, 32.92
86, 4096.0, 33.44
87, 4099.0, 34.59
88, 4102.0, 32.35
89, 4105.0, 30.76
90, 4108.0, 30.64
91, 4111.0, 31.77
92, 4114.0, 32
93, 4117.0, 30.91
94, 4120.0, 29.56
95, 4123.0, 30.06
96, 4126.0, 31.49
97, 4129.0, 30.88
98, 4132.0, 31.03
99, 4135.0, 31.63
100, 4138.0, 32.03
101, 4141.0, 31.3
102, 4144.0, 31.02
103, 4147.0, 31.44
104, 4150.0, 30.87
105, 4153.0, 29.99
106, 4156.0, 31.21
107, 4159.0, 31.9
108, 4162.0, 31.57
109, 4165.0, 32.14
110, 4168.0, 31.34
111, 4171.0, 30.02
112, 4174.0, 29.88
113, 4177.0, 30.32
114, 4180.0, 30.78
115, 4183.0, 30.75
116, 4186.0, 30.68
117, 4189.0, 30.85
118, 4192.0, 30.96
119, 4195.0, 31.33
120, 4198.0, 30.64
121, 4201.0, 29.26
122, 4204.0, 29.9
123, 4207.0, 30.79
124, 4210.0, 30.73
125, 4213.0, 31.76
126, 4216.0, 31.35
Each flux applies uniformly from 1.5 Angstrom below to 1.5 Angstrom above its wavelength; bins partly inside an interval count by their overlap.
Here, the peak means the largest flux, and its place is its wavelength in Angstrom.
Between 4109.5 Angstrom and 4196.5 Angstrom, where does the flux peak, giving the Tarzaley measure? 4165.0 Angstrom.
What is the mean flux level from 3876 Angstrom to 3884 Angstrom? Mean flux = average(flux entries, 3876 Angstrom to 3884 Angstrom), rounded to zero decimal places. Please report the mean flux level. 36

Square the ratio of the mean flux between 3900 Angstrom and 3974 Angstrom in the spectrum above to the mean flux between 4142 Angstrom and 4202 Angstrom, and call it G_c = 1.17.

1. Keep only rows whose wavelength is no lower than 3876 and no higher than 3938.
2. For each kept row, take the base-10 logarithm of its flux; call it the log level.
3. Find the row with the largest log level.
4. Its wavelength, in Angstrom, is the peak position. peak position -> 3925.0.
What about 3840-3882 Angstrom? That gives 3868.0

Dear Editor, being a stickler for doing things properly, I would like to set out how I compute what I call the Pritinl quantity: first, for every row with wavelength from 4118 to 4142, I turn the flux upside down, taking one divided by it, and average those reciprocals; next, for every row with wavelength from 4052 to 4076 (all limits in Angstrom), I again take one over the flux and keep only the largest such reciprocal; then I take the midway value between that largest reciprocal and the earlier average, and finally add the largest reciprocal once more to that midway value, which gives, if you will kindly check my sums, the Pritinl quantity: 0.0664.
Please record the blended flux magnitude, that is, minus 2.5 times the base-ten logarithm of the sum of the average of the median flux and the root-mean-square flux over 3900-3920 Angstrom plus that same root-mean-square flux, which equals -4.62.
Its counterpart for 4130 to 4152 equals -4.49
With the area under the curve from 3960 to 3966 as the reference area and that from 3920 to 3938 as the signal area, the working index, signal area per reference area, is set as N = 3.2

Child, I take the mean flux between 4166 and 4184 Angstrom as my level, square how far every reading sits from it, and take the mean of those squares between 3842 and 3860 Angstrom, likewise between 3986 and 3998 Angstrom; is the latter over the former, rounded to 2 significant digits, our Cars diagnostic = 0.21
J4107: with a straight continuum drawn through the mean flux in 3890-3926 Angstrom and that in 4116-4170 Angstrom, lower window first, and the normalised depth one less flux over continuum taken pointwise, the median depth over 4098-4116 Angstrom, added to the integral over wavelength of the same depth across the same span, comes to -0.2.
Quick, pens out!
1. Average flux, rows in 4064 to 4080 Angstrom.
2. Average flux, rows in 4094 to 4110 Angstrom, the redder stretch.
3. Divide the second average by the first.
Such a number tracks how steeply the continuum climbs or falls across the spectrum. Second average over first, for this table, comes 1.02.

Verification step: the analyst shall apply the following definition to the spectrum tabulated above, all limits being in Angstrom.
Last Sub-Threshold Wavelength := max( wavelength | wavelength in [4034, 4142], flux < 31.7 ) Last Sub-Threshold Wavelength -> 4141.0 Angstrom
